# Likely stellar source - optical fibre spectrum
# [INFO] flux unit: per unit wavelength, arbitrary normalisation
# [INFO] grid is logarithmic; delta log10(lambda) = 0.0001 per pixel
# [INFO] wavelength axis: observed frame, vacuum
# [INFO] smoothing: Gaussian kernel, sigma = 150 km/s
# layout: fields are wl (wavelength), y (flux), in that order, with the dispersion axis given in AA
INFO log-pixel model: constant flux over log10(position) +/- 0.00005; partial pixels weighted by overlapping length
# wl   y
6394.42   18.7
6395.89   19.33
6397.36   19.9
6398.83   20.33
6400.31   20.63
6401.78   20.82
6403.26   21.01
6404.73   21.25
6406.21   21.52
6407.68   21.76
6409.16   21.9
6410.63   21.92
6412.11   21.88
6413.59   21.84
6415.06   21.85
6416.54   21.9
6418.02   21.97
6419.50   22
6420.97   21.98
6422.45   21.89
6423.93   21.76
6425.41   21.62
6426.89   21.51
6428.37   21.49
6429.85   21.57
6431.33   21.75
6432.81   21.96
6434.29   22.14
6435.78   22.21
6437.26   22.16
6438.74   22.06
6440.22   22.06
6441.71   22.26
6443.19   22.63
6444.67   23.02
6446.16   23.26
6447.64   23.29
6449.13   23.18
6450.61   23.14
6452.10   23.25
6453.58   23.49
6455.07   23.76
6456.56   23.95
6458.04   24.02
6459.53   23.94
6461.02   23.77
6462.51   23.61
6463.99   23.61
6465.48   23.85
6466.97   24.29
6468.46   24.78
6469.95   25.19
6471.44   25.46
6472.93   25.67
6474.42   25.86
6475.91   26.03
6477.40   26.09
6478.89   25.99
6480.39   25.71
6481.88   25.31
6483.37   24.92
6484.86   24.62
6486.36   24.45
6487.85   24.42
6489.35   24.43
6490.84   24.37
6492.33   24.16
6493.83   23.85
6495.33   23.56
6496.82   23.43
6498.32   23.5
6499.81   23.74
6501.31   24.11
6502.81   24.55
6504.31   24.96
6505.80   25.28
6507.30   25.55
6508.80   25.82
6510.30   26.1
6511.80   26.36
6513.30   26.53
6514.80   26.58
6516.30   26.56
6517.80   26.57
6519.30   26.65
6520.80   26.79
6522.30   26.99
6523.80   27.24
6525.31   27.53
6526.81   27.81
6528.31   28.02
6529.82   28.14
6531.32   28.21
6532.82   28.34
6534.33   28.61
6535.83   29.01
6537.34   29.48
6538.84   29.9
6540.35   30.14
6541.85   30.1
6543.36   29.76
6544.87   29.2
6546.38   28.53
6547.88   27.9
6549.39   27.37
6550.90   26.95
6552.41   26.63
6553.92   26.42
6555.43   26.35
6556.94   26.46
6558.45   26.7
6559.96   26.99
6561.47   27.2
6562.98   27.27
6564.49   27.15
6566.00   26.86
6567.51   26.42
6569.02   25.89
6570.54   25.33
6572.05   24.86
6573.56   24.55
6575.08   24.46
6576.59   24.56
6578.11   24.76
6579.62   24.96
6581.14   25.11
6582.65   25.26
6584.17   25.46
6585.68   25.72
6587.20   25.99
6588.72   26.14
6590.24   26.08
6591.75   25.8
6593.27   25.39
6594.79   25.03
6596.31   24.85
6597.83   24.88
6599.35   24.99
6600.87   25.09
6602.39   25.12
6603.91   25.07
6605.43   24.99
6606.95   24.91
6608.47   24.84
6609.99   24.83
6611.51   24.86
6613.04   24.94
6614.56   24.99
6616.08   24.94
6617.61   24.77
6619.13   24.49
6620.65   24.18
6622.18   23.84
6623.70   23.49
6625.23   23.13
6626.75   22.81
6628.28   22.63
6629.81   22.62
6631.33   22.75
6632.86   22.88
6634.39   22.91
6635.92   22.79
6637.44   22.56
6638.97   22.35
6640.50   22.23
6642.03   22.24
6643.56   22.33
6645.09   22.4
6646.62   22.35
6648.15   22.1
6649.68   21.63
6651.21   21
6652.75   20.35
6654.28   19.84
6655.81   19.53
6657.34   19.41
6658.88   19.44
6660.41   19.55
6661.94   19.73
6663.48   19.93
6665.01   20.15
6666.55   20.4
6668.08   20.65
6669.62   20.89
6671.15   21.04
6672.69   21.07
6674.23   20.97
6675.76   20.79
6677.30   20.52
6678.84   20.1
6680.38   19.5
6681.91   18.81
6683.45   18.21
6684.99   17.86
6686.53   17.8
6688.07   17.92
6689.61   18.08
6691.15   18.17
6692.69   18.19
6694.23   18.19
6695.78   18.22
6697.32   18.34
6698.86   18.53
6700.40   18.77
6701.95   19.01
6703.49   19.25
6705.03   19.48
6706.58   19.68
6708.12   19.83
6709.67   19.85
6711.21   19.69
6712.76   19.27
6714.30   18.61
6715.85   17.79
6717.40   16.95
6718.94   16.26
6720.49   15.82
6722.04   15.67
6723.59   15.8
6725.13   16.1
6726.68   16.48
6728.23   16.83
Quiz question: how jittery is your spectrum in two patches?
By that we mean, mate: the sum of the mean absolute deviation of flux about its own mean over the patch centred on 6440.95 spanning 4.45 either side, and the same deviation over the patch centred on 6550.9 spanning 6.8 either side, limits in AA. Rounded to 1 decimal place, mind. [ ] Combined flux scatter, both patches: 1.1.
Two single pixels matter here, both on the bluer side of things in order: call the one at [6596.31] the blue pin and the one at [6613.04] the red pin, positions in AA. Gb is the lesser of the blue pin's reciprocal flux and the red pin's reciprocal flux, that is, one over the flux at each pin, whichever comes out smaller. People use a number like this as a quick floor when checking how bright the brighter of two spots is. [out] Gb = 0.040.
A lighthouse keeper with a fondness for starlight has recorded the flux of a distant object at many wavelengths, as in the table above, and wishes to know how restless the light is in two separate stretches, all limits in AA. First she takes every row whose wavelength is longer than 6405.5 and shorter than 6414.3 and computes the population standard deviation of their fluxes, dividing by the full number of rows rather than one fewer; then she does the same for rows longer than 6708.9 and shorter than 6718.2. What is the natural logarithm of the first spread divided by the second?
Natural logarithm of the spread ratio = -2.0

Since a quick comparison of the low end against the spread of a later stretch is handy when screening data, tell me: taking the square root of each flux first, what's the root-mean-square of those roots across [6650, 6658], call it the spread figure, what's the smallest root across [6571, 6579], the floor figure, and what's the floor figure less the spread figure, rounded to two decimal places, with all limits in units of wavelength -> 0.47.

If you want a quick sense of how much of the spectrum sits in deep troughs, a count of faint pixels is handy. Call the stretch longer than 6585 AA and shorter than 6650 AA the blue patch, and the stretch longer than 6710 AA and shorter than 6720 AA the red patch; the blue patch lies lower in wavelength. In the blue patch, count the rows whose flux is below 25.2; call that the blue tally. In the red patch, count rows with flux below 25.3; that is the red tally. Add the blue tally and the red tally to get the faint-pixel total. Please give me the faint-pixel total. 43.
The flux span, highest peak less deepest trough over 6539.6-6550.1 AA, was 2.8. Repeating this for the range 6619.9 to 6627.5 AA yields 1.4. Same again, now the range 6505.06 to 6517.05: 1.3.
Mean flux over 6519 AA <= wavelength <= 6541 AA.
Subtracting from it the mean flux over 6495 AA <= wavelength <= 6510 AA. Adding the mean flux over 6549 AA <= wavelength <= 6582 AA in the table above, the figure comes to 30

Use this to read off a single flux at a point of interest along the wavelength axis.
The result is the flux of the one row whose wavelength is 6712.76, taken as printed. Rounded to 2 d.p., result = 19.27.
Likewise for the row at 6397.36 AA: 19.90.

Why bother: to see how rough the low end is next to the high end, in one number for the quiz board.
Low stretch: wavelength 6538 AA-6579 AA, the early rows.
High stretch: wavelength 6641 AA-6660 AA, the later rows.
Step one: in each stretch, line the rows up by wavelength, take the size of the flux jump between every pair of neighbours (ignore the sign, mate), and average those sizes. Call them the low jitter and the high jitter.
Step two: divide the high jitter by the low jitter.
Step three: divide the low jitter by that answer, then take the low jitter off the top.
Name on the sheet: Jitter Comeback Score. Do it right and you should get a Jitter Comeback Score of 0.022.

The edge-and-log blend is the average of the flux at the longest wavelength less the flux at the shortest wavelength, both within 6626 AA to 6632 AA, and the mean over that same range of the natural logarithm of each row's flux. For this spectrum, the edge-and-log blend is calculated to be 1.53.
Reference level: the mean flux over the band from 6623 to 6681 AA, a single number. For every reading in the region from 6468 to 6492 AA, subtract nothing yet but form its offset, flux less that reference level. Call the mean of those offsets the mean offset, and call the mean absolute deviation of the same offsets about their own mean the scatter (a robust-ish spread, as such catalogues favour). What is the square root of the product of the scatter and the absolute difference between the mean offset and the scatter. 1.4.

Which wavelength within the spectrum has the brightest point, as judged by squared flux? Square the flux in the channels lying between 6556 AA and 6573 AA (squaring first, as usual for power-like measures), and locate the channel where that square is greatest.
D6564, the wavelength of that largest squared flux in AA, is 6562.98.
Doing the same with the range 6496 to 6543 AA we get 6540.35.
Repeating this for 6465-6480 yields 6477.40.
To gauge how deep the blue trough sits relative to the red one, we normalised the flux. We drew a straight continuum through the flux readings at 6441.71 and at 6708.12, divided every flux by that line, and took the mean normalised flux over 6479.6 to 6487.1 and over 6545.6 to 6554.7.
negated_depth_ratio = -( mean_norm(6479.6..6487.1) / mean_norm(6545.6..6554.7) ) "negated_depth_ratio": -0.89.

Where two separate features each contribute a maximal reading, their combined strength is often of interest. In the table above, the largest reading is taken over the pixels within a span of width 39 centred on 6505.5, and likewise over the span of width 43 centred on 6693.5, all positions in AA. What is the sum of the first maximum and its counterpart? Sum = 48.3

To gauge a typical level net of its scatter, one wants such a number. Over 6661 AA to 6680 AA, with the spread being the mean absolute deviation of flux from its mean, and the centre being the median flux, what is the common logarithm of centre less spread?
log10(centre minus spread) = 1.31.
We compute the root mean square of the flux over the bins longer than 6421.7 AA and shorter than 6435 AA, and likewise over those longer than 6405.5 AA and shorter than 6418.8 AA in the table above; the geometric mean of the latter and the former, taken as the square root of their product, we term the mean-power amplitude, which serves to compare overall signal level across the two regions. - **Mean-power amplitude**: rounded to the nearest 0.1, 21.8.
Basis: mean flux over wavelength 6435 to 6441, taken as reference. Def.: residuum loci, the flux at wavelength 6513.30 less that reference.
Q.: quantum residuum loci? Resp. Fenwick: 4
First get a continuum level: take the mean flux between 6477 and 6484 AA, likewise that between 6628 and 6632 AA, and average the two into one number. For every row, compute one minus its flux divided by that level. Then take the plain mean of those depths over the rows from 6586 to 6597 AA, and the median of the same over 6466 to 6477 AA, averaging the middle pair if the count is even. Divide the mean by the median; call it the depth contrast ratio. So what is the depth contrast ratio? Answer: 1.1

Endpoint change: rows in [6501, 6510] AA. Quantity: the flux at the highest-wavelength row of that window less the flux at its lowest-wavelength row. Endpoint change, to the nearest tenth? 1.7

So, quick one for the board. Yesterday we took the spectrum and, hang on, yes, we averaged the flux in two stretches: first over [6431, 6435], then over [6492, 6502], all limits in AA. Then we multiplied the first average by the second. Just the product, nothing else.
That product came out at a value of 522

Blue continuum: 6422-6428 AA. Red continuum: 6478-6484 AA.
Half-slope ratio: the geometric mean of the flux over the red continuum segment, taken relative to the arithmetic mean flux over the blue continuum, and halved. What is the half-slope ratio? 0.59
